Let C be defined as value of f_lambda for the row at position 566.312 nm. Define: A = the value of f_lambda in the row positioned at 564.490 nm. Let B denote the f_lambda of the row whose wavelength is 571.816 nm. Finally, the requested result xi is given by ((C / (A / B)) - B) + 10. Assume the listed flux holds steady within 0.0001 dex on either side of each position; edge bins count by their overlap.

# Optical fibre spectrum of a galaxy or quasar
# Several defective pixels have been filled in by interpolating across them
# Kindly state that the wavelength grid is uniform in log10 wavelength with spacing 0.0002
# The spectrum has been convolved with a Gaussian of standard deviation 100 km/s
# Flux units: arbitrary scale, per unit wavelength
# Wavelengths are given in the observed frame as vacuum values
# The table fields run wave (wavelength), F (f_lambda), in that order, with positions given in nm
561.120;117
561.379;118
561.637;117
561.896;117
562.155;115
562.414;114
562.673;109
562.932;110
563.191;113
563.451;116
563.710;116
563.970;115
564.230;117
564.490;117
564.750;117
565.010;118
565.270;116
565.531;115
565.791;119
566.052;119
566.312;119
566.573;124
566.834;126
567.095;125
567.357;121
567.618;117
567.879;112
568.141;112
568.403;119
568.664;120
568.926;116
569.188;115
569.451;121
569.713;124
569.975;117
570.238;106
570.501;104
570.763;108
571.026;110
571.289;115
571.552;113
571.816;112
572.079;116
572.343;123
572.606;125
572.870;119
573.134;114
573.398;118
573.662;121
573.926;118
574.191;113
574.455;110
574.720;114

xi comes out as 11.9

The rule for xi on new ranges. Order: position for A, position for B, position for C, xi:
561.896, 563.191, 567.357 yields 13.9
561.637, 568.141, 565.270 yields 9.0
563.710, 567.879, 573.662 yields 14.8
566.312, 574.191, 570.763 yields -0.4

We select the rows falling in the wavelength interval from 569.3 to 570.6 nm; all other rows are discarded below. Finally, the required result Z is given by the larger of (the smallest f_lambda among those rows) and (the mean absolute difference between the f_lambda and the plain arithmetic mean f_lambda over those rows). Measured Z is 104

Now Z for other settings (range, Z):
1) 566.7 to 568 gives 112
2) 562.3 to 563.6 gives 109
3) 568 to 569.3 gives 112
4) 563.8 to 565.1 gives 115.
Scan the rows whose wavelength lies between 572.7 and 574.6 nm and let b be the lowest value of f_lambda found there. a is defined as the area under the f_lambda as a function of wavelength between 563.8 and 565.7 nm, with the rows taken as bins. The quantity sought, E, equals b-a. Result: -111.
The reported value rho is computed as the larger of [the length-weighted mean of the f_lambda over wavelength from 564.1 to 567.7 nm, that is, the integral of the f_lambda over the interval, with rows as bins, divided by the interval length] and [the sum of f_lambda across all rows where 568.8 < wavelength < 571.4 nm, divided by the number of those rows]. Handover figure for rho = 119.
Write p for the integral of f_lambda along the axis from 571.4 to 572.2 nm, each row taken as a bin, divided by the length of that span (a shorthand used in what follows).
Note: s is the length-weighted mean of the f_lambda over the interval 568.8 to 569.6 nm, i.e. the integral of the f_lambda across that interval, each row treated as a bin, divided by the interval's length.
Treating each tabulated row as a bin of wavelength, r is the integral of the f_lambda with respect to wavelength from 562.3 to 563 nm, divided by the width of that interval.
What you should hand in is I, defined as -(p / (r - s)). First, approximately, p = 114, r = 111.1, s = 117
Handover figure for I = 18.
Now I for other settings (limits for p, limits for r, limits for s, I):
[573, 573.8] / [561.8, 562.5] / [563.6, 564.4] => 179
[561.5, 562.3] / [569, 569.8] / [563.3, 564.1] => -30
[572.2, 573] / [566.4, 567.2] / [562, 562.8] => -10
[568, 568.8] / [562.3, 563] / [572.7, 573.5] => 19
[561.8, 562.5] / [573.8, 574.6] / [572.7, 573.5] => 31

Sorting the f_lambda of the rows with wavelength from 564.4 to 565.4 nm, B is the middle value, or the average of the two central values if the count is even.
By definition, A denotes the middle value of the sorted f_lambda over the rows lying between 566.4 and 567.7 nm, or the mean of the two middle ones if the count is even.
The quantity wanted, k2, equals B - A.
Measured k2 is -7.0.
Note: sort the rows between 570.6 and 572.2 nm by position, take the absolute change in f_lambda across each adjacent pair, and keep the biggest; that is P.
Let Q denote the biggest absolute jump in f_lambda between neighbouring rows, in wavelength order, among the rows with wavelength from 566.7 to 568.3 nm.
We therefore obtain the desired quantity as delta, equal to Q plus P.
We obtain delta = 10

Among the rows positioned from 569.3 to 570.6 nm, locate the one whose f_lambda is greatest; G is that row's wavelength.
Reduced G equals 569.713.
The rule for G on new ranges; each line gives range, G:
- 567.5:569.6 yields 569.451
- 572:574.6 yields 572.606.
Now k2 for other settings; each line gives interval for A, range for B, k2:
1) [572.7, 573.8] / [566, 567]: 3.0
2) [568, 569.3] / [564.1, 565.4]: 1.0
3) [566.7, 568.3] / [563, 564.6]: -3.0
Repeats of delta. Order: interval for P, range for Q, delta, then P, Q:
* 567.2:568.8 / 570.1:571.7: 12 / 7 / 5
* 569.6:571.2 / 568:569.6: 18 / 11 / 7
